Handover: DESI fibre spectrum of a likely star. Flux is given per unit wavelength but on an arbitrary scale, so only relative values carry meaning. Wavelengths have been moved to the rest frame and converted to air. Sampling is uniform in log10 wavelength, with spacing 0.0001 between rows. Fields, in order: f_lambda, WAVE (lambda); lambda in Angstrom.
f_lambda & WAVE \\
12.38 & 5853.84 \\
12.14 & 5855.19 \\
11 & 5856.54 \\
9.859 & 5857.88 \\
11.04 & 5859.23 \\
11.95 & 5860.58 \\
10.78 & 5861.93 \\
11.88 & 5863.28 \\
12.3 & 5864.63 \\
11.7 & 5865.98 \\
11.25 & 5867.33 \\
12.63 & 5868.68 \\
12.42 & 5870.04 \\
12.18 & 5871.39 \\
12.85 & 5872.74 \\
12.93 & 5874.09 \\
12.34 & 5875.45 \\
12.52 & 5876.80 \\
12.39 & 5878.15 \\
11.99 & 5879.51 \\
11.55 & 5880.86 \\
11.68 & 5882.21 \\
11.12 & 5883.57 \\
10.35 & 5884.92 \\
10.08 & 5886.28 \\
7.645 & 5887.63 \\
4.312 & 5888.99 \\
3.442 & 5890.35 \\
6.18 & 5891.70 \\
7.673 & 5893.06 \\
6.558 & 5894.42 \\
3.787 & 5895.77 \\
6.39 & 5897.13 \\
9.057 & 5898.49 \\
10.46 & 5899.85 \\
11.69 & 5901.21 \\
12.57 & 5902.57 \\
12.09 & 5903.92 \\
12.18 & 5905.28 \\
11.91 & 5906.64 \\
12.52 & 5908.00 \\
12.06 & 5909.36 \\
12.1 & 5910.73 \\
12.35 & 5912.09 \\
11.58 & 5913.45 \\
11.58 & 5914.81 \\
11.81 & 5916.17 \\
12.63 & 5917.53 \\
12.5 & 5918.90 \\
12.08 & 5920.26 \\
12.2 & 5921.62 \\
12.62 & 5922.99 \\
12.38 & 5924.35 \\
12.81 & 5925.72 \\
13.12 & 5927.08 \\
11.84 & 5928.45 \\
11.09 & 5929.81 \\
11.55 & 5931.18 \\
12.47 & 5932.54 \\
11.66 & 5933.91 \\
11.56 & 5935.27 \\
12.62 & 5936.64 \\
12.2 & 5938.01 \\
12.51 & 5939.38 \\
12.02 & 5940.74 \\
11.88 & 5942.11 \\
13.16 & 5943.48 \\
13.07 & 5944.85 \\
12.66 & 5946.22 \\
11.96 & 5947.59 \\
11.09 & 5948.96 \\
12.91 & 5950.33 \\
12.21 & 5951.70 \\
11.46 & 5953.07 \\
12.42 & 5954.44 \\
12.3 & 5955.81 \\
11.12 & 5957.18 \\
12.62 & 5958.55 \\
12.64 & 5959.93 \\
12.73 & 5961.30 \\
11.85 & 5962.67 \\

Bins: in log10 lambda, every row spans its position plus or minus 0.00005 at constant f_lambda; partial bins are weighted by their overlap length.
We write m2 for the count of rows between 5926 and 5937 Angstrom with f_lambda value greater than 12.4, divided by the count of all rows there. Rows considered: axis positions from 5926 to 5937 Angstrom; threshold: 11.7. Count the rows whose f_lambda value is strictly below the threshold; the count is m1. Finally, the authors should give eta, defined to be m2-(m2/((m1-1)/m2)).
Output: 0.33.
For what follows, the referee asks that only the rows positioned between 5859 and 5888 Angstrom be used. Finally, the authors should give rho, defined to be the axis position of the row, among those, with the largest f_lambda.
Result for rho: 5874.09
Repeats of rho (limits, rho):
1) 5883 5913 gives 5902.57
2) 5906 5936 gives 5927.08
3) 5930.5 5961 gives 5943.48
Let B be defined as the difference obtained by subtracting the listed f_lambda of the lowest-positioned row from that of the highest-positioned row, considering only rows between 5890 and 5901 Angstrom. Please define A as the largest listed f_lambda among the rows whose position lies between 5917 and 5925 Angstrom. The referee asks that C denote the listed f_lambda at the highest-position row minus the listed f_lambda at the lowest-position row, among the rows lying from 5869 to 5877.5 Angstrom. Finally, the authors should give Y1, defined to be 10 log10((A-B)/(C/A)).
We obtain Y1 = 28.5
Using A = 12.63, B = 7.0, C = 0.1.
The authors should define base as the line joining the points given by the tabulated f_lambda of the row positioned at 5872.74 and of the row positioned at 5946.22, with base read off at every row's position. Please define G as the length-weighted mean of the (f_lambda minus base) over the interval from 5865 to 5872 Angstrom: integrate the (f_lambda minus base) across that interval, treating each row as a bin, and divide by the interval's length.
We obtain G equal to -0.8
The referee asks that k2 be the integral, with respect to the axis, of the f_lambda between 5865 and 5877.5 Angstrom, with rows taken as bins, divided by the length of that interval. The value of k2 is 12.3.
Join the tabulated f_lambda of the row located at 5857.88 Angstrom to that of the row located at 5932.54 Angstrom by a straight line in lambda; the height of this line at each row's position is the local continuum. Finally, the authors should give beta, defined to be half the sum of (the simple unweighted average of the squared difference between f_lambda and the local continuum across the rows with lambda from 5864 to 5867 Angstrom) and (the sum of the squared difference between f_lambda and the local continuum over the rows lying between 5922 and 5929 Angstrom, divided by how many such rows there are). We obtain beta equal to 2.0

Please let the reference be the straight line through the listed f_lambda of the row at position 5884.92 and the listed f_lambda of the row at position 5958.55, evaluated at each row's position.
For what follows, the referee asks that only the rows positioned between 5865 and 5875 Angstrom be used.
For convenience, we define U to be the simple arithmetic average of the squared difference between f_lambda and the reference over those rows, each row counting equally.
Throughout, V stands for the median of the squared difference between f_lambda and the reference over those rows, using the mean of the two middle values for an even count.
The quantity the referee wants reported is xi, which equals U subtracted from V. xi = 0.4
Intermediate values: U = 6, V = 6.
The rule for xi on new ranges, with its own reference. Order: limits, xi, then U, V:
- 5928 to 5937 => -0.1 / 0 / 0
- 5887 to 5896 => -7.7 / 27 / 19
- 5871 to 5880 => -0.7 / 6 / 5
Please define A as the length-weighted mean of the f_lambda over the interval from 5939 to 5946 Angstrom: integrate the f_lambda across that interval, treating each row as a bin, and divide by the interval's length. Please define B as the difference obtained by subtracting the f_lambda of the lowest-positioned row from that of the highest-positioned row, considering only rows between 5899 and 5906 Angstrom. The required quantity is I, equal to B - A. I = -10.8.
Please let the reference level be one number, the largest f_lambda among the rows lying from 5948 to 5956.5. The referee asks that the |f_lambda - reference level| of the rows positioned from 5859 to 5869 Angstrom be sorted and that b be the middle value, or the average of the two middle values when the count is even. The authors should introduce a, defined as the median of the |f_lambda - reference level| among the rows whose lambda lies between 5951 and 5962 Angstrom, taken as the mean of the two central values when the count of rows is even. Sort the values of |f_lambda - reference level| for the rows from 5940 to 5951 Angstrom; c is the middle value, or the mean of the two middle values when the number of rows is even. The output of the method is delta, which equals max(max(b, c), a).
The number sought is 1.1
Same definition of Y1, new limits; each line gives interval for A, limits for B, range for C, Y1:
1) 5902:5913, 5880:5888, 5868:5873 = 29.7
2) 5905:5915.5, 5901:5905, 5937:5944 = 22.0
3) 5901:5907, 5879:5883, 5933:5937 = 22.3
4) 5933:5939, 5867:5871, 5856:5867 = 23.1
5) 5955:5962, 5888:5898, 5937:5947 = 24.7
